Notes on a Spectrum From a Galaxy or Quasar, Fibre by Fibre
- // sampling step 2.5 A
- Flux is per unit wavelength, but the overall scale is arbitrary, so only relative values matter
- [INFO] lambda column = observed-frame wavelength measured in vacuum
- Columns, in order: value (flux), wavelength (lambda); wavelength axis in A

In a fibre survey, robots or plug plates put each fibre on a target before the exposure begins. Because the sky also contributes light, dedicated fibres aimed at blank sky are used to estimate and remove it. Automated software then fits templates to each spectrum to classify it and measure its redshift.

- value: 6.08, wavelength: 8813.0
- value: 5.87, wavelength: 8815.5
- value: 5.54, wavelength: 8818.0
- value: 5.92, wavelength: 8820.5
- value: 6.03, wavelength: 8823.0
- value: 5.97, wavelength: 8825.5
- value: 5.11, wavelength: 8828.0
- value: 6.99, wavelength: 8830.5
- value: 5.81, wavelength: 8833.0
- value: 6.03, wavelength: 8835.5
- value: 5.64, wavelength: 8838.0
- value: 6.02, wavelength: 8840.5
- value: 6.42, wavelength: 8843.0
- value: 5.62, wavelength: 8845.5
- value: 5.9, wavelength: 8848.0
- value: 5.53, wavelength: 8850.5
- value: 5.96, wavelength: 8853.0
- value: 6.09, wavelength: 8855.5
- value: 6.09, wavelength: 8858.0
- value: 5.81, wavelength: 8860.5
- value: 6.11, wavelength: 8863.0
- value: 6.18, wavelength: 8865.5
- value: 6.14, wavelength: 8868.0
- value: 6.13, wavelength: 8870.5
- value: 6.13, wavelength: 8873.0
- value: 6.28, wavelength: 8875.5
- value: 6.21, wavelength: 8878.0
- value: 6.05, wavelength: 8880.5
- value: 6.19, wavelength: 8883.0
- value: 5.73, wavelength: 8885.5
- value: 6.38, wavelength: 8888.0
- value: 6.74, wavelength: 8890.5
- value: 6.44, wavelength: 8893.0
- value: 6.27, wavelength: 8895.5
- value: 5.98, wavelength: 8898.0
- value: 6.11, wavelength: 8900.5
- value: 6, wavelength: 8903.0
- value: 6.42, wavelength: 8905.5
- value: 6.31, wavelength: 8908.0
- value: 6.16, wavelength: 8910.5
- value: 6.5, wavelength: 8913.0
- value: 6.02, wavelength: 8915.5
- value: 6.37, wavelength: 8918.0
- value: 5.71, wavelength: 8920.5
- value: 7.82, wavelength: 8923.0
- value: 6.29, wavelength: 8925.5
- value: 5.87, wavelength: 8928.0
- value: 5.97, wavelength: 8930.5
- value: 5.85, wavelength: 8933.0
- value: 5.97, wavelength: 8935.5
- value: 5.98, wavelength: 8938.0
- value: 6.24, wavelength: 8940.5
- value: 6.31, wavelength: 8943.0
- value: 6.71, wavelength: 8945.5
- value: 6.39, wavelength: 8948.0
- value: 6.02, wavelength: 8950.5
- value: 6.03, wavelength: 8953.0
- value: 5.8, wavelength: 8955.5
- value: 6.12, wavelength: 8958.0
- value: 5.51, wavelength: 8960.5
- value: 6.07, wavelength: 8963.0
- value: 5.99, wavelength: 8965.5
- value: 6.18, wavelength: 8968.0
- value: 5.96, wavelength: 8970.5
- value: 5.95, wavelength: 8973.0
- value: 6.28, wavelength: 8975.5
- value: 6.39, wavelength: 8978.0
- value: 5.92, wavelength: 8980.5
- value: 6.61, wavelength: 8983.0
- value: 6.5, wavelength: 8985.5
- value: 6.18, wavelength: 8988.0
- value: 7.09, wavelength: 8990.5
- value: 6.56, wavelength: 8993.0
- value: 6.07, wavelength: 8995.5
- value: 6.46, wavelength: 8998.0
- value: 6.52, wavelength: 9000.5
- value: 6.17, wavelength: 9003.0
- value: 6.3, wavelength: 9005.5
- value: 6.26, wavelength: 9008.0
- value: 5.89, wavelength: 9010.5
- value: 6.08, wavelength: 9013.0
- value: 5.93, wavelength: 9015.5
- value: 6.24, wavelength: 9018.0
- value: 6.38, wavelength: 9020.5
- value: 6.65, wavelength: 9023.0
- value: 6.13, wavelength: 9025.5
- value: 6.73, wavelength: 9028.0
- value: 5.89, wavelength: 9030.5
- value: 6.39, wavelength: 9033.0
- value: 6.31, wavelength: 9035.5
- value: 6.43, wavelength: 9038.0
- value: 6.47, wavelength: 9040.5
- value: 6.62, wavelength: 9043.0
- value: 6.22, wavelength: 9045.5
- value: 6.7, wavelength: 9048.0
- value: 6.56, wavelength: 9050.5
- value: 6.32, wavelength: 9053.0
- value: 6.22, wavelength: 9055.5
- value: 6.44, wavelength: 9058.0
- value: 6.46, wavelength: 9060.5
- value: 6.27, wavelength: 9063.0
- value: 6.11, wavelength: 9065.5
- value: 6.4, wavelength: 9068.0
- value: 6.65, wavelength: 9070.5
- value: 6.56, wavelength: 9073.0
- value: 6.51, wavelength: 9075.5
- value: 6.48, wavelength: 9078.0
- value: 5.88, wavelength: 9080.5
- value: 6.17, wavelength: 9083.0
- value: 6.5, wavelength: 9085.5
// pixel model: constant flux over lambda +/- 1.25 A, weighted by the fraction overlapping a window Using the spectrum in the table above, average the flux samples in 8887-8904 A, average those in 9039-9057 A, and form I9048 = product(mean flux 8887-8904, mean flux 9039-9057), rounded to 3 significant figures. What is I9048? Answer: 40.4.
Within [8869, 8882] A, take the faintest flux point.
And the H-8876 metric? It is 6.05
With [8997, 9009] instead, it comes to 6.17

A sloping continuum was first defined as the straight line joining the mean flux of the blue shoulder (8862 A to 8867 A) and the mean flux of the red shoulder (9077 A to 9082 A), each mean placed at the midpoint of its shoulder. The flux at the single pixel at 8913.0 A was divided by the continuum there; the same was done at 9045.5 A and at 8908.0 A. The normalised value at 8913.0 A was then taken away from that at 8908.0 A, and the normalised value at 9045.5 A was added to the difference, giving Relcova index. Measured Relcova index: 0.98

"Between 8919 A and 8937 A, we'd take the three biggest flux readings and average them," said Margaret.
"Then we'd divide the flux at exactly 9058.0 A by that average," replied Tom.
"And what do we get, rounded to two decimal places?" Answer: 0.96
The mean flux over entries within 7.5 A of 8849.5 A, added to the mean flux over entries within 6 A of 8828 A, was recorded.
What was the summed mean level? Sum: 11.9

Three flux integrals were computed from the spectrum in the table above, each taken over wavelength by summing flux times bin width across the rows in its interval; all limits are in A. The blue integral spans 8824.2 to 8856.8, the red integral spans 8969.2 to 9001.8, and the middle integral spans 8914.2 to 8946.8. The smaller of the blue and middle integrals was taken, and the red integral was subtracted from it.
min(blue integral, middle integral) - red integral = -13.5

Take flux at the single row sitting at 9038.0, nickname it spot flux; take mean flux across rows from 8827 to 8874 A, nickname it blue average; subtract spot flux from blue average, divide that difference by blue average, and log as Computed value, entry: -0.074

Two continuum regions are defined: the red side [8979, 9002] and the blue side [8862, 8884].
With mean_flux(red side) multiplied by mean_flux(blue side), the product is 39.6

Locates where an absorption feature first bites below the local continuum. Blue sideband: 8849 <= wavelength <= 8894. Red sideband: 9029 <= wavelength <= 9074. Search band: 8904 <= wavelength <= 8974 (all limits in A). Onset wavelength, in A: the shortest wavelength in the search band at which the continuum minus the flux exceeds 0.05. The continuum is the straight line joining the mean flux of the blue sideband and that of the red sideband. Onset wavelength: 8915.5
